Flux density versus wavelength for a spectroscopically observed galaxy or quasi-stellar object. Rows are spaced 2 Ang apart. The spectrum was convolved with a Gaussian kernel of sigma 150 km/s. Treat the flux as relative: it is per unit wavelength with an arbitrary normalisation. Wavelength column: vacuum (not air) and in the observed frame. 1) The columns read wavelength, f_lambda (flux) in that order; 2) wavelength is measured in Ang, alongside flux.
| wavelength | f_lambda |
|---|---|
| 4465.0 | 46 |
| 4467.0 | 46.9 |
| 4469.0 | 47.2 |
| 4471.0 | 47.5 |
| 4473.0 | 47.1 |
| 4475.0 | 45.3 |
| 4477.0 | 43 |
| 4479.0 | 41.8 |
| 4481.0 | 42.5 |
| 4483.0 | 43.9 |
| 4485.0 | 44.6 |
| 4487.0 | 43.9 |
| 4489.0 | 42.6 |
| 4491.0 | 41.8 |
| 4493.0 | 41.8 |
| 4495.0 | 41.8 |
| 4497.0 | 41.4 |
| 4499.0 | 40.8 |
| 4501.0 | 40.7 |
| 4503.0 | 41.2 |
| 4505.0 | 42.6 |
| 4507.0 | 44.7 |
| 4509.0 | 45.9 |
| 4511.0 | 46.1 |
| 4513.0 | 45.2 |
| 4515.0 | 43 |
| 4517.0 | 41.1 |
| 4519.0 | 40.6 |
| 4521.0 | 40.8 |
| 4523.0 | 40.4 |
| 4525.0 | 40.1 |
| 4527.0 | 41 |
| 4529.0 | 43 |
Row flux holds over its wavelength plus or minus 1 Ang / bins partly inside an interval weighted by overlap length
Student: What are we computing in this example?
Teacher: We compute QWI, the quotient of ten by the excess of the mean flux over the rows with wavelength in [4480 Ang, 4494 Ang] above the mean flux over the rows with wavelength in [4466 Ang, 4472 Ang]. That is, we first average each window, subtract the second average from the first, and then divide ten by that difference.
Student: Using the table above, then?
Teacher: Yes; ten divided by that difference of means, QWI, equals -2.4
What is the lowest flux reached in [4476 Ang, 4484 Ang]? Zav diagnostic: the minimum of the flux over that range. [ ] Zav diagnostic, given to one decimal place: 41.8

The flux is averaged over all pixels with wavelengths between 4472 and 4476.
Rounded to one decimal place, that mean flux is 46.2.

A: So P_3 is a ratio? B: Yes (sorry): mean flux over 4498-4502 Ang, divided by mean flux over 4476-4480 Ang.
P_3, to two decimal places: 0.96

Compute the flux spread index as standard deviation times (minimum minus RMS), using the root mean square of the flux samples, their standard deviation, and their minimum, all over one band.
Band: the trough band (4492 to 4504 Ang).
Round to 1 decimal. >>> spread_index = -0.3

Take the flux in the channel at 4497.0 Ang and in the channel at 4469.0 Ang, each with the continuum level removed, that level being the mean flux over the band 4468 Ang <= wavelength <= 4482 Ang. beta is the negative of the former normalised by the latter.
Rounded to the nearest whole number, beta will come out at 2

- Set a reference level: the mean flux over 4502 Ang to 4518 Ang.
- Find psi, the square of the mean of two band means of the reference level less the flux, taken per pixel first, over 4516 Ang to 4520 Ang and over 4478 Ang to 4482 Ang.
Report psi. 5.0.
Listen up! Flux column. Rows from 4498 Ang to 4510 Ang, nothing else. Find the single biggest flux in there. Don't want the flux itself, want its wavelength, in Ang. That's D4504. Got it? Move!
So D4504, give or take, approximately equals 4509.0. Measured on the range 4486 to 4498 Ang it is 4487.0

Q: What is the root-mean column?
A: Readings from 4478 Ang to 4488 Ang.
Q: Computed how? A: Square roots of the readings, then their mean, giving 6.58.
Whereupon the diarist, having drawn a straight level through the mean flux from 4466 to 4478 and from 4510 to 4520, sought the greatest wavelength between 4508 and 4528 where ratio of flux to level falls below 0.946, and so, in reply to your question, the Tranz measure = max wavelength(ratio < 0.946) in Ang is 4525.0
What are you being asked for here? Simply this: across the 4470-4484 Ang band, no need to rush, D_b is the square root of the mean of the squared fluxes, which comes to 44.5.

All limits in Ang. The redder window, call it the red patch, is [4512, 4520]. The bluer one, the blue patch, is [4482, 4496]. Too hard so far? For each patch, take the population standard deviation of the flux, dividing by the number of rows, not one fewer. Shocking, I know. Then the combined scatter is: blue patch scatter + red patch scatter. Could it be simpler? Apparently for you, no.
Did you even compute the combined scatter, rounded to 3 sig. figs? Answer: 2.92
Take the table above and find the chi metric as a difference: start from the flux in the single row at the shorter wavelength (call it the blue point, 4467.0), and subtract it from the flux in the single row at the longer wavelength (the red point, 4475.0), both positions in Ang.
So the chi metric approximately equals -2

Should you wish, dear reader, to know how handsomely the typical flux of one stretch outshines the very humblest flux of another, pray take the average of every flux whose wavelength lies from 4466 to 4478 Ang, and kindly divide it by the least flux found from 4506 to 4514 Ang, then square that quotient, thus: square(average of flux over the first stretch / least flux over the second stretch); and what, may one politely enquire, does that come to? 1.07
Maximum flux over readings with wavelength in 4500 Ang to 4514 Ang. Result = 46.1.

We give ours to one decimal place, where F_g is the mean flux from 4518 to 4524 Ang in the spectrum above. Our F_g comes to 40.6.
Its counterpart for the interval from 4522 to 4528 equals 40.5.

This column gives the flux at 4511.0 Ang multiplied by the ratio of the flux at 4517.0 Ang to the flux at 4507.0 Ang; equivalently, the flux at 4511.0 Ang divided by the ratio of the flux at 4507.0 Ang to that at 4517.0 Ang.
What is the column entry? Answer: 42.4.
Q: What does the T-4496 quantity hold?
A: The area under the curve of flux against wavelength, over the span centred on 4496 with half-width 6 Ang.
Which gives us 497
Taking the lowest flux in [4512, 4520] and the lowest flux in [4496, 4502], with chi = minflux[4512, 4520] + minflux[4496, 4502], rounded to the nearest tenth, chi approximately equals 81.3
